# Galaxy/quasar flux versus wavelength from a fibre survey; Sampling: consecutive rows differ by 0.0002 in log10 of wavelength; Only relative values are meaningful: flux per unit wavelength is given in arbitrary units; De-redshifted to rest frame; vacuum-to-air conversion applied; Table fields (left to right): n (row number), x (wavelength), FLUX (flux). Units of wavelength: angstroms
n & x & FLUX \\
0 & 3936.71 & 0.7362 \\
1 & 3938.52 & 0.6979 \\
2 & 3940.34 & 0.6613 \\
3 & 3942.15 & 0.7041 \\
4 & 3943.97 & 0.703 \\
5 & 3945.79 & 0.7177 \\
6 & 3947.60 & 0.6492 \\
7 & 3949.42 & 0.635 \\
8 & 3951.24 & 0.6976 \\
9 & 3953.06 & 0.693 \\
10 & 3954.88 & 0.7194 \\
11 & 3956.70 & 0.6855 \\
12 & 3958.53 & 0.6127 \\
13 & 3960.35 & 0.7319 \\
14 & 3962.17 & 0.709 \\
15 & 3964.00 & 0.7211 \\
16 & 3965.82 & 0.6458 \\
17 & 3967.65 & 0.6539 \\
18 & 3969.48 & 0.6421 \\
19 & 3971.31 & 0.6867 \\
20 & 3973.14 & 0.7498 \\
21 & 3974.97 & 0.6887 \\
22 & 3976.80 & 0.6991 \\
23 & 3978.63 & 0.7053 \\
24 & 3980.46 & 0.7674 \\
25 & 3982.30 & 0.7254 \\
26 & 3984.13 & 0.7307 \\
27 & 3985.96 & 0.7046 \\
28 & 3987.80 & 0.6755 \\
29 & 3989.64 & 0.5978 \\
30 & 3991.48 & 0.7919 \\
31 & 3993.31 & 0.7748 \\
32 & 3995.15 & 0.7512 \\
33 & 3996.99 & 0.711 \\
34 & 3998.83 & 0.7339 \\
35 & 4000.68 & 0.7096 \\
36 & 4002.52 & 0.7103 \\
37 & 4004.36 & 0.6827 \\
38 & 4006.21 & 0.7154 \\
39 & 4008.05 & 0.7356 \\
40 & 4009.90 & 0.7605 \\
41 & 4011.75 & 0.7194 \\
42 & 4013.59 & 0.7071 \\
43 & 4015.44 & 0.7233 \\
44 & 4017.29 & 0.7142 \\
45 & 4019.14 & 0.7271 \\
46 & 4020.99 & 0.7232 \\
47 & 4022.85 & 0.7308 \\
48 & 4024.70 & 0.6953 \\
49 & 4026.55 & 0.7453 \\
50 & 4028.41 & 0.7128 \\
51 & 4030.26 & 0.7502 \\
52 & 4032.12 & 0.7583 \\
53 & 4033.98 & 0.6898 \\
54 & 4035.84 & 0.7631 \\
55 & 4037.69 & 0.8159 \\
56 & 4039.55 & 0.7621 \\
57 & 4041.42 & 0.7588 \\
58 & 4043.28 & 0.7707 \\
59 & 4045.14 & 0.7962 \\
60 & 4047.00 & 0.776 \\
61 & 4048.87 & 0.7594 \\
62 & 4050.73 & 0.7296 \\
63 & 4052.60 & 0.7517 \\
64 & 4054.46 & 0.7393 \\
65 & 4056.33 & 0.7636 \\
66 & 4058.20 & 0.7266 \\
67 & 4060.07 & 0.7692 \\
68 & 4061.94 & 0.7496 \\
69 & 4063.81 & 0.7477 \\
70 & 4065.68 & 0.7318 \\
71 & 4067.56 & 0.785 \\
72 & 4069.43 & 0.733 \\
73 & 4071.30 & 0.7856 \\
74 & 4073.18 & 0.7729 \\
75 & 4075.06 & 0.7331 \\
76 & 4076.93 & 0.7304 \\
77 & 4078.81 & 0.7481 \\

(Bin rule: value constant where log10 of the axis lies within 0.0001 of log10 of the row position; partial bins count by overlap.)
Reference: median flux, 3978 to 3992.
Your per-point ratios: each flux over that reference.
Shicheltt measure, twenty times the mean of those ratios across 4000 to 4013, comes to 20.1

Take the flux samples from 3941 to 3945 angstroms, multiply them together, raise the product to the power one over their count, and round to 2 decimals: 0.70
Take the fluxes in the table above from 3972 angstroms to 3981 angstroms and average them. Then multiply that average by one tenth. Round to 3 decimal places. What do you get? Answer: 0.072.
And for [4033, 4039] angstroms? 0.076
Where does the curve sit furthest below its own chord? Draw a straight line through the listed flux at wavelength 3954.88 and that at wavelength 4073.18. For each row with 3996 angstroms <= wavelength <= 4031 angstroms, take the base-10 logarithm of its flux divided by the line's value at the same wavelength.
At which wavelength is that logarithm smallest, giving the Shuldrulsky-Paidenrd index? 4004.36 angstroms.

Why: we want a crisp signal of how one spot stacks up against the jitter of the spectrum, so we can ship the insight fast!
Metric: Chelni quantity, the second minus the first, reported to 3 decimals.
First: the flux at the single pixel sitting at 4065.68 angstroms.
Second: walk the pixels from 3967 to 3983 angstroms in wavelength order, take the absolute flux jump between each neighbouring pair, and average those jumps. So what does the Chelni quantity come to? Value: -0.694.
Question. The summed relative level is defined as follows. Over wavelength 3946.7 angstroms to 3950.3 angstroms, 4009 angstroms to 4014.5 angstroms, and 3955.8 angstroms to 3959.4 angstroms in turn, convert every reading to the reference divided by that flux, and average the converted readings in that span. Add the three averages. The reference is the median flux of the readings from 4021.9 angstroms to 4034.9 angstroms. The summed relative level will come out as 3.27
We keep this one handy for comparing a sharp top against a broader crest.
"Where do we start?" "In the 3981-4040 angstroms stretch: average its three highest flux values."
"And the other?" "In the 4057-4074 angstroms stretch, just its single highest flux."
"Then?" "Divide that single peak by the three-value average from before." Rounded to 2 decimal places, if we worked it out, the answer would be 0.99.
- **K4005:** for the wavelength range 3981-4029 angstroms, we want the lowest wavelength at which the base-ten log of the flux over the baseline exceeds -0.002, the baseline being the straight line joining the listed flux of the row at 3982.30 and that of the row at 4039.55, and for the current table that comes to 3982.30 angstroms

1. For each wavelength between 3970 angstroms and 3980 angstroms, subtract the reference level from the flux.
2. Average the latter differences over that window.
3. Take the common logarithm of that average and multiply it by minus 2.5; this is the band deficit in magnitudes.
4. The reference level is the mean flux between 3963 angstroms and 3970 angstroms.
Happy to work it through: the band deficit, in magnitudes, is 3.5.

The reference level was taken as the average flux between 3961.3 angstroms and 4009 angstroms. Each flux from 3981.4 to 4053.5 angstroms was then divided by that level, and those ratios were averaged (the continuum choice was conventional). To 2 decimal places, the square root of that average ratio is 1.02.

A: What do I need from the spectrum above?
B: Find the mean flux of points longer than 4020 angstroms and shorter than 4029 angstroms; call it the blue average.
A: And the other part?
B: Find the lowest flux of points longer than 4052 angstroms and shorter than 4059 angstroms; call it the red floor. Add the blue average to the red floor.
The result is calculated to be 1.45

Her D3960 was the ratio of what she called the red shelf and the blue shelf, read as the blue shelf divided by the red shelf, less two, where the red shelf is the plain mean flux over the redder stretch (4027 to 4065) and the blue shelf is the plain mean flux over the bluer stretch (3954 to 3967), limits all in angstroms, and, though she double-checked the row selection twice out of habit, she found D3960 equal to -1.09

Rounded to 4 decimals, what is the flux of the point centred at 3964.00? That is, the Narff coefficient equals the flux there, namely 0.7211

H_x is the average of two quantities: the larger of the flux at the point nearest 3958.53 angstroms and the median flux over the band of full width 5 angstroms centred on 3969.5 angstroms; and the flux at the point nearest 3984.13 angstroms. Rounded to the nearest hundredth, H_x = 0.69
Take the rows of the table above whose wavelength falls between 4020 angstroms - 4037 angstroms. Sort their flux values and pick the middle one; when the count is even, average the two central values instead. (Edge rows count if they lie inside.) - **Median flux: 0.73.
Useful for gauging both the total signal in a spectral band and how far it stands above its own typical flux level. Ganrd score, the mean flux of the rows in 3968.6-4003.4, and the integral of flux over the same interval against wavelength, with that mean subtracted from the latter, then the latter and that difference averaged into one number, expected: 24.5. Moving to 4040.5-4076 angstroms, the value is 26.5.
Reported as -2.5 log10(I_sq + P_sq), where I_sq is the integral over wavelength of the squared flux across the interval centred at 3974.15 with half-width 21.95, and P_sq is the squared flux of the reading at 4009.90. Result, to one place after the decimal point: -3.4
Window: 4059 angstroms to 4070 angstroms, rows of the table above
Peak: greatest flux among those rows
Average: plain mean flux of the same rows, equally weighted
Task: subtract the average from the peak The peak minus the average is 0.032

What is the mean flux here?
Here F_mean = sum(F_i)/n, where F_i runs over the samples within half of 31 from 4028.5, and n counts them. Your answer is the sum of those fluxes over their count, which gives 0.74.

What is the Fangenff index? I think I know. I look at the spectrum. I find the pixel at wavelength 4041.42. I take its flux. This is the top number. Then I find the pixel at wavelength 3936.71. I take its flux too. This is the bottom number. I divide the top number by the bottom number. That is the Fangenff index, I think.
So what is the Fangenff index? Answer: 1.03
